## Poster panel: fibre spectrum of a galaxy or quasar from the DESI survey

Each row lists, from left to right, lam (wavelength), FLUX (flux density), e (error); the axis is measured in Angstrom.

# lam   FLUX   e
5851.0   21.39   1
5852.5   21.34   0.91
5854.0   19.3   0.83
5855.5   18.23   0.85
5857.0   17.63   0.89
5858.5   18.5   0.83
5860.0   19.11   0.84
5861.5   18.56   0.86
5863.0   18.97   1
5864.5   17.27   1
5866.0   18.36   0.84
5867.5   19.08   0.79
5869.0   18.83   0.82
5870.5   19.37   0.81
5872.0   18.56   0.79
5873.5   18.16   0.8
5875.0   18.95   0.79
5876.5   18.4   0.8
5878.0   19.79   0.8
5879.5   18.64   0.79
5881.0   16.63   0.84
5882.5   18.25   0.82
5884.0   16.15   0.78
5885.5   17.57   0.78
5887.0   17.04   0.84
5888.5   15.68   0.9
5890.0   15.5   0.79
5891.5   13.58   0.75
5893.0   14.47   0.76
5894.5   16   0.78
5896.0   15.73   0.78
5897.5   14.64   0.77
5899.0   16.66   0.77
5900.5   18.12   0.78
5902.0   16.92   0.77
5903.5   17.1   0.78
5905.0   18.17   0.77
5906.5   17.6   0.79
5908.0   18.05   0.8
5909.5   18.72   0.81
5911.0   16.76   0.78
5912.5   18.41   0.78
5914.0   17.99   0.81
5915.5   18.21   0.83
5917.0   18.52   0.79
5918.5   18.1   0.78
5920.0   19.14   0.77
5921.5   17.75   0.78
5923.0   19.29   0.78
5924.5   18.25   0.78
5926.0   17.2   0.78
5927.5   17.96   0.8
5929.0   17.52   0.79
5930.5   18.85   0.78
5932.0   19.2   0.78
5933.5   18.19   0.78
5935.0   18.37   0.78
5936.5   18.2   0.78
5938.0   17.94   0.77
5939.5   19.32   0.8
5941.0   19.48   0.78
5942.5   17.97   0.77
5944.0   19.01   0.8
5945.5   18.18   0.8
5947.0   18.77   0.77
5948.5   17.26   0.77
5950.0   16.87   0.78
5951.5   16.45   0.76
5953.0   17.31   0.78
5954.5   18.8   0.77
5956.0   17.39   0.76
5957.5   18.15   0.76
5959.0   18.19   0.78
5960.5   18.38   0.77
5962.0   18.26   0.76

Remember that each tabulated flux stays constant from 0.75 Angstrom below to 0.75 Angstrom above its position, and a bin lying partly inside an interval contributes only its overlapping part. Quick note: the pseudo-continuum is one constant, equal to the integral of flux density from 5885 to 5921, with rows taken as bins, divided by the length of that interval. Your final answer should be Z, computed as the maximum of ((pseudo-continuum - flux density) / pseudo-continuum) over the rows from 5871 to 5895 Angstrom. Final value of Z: 0.203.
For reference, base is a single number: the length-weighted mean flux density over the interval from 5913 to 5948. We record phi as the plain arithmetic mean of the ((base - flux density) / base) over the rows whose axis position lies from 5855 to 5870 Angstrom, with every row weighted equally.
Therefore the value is 0.00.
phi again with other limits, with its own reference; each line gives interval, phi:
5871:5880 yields -0.02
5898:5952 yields 0.02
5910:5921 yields 0.01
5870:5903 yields 0.07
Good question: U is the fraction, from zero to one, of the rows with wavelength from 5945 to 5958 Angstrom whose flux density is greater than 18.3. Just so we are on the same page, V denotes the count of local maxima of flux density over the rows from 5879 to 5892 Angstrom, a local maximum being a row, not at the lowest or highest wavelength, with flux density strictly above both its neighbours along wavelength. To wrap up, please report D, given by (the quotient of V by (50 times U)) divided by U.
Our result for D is 0.8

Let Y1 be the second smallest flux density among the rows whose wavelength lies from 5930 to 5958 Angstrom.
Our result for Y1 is 16.87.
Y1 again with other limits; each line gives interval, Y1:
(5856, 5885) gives 16.63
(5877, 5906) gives 14.47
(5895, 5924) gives 15.73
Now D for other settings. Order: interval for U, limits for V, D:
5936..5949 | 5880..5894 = 0.2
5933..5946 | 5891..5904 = 0.2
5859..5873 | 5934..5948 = 0.1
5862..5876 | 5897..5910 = 0.1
